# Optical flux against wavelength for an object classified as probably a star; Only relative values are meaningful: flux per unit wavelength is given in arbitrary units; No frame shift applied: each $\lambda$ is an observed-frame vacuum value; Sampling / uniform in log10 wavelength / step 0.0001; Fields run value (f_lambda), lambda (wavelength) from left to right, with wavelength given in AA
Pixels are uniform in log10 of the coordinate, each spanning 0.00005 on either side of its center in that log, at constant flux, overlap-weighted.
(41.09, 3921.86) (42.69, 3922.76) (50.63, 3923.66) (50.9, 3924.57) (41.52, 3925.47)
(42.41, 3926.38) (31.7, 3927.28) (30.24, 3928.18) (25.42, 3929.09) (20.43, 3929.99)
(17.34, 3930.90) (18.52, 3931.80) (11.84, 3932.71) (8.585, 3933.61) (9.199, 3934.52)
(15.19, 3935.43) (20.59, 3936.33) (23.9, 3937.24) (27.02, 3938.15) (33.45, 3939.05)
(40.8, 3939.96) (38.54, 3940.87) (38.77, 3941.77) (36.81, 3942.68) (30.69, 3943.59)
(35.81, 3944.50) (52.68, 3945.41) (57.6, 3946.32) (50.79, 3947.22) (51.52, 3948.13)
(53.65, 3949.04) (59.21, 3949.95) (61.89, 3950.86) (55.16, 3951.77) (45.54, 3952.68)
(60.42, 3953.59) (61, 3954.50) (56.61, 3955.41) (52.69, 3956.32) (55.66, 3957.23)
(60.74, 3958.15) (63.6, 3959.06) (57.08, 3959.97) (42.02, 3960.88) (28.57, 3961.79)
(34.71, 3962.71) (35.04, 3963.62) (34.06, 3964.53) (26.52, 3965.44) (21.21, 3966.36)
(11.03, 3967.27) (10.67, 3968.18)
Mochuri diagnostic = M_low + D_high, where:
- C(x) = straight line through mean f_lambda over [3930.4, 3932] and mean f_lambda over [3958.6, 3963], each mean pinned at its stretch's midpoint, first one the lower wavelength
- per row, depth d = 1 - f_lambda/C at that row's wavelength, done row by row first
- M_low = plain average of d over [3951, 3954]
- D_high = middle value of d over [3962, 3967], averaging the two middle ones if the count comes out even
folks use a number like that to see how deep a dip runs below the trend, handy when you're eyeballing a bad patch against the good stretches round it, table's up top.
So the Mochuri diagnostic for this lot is -0.13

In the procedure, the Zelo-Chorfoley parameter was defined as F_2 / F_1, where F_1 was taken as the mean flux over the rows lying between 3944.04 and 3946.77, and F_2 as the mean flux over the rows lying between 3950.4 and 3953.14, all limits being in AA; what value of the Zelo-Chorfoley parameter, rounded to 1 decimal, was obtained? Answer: 1.1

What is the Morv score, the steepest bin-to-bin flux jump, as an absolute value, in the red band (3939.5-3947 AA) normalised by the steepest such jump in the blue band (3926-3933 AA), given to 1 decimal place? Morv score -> 1.6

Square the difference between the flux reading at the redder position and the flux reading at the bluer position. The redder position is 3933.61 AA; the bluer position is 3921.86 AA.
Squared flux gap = 1057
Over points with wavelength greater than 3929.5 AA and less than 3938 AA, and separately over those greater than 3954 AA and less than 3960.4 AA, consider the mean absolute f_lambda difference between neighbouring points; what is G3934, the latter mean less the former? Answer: 0.6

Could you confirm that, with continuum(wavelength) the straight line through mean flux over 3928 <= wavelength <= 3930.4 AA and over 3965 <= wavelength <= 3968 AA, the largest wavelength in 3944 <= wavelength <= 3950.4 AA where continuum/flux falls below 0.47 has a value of 3949.95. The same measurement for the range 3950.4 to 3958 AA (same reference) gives 3957.23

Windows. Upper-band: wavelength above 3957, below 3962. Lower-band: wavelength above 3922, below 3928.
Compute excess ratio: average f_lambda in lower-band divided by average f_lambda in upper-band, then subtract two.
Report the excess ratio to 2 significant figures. -1.2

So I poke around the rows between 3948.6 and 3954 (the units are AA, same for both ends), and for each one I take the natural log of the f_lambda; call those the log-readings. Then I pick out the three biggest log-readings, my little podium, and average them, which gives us 4.10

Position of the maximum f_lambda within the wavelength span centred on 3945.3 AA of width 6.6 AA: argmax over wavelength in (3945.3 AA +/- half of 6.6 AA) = 3946.32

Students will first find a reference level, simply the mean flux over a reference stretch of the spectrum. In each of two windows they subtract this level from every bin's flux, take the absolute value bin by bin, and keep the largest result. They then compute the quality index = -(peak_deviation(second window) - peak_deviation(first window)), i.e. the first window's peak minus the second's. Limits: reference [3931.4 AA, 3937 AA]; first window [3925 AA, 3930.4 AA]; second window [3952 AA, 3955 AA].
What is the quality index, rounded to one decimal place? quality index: -18.6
